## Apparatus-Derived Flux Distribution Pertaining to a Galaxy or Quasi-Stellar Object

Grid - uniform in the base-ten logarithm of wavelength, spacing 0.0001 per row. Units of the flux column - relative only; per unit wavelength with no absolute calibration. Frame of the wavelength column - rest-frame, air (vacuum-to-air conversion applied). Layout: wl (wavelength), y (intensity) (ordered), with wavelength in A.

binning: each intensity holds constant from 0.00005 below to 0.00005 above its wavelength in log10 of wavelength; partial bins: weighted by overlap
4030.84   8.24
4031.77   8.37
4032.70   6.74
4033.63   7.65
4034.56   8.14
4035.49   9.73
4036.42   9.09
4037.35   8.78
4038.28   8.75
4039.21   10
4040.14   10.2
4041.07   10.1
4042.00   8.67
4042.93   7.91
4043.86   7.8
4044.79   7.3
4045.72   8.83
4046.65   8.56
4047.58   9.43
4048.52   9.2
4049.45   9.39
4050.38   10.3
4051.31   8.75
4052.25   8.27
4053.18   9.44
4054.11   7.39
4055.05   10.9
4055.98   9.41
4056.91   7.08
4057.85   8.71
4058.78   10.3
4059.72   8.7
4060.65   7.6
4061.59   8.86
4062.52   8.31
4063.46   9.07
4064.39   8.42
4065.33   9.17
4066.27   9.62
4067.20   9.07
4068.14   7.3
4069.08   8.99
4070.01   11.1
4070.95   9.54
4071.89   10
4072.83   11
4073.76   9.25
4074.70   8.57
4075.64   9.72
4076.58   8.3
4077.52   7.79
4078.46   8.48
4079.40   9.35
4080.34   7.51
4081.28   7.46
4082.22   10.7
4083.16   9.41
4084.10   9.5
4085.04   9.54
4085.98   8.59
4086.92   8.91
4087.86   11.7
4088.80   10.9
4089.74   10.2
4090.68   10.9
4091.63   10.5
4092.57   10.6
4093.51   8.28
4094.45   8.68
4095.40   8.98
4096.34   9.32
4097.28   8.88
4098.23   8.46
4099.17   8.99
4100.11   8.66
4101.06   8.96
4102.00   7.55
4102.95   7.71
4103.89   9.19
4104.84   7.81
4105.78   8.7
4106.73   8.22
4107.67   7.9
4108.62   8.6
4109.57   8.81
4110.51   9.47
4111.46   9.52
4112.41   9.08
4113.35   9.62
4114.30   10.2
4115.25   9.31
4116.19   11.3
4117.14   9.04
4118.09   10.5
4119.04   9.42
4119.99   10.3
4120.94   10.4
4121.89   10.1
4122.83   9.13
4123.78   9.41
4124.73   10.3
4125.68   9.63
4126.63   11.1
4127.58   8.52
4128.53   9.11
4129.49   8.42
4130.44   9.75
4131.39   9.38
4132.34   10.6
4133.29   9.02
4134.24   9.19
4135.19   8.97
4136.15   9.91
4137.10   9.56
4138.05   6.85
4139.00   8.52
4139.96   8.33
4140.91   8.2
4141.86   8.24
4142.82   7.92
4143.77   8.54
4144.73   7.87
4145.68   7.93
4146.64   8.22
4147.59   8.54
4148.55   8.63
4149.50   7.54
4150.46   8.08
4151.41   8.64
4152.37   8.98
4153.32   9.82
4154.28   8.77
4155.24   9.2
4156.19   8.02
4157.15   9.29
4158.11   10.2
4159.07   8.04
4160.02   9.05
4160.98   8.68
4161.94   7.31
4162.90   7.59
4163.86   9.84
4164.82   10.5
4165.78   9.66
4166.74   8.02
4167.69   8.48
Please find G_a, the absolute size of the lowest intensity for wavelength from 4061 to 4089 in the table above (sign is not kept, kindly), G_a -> 7.30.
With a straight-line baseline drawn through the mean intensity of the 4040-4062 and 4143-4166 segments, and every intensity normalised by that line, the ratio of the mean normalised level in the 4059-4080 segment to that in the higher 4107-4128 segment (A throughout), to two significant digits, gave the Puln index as 0.93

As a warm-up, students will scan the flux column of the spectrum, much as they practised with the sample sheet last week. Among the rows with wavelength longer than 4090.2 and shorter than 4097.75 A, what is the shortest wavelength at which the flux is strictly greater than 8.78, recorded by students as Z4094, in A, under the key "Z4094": 4090.68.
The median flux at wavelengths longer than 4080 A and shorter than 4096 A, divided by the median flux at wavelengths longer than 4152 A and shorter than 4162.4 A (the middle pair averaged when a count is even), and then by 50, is 0.021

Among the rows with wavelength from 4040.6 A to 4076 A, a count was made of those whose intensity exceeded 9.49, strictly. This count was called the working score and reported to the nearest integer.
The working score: 10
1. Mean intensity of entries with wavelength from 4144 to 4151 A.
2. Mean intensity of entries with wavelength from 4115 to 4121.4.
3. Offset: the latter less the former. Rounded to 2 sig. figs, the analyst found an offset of 1.9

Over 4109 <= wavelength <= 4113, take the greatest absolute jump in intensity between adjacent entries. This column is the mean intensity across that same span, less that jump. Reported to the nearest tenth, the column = 8.6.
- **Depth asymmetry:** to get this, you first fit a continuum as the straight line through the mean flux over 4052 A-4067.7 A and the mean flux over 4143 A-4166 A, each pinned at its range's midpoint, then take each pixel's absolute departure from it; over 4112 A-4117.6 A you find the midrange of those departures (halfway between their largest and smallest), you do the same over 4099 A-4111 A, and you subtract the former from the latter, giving -0.8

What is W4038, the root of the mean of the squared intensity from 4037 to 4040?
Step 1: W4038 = 9.2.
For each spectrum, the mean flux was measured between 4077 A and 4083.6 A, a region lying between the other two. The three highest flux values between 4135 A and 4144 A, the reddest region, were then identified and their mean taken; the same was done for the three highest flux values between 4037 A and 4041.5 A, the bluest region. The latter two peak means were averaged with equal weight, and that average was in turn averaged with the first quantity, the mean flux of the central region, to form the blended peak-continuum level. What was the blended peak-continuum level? 9.2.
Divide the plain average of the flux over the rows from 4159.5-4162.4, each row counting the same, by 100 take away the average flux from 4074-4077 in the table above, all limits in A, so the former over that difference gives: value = 0.092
